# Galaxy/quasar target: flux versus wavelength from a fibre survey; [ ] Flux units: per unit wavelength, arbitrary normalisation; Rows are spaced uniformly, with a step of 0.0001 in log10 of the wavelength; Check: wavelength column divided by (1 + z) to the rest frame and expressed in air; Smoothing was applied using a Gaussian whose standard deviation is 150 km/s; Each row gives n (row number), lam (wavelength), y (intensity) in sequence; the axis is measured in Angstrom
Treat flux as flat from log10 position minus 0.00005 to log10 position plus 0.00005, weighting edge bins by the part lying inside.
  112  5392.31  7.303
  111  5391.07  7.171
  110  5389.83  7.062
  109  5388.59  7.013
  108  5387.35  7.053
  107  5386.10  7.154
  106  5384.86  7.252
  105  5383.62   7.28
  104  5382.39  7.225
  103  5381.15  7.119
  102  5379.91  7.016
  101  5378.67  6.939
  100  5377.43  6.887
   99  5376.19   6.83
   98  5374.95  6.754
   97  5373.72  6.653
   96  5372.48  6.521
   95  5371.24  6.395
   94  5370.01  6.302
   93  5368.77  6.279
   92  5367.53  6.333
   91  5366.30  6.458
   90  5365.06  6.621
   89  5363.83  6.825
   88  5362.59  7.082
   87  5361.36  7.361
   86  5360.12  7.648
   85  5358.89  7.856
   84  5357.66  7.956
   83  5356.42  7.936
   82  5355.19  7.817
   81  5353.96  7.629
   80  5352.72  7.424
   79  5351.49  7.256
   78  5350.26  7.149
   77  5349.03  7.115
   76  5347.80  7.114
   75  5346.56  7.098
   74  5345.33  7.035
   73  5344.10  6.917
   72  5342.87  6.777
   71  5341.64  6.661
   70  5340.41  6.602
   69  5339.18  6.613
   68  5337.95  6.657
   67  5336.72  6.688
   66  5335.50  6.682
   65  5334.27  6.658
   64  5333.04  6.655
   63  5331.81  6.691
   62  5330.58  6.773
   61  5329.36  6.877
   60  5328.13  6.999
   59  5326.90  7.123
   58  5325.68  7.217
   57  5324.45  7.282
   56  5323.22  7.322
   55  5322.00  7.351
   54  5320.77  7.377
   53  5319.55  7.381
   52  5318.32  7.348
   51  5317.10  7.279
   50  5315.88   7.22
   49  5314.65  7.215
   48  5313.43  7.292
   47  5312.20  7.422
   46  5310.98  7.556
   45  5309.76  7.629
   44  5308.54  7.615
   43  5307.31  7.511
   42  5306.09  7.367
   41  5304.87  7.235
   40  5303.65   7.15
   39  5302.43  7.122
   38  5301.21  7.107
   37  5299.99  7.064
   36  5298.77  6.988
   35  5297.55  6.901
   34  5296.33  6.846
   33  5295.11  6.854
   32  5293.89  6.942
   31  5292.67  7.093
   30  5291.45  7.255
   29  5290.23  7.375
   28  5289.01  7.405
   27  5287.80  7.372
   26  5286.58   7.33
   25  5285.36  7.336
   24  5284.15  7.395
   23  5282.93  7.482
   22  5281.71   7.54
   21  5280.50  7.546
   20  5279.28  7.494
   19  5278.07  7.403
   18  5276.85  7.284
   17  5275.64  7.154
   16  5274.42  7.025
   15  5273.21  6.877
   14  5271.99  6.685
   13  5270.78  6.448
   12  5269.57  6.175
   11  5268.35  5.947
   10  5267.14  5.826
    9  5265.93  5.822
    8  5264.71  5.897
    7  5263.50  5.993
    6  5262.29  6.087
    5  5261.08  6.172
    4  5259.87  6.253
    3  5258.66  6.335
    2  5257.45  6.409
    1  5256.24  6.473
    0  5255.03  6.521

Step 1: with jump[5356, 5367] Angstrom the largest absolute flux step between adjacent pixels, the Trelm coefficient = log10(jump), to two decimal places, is -0.54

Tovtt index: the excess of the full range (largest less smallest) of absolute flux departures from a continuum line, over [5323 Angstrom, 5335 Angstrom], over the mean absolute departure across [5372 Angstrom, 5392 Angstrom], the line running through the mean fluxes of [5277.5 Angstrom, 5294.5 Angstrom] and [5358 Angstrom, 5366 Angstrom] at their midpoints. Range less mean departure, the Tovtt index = 0.4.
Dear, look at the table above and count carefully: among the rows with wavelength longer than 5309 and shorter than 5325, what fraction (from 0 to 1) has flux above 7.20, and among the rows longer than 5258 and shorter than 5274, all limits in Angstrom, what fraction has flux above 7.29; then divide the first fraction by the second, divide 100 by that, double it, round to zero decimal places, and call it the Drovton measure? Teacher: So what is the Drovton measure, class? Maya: 0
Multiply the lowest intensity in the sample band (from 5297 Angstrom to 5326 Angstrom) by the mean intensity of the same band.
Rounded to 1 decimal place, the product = 50.3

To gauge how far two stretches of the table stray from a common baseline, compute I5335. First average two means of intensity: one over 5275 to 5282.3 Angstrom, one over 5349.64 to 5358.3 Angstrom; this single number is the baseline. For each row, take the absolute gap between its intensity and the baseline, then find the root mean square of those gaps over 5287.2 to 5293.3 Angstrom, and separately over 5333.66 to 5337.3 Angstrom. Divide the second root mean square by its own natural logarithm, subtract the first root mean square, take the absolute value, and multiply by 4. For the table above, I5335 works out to 18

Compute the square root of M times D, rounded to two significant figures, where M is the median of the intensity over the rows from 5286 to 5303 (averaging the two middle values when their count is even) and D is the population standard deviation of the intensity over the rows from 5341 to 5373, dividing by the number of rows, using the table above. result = 1.9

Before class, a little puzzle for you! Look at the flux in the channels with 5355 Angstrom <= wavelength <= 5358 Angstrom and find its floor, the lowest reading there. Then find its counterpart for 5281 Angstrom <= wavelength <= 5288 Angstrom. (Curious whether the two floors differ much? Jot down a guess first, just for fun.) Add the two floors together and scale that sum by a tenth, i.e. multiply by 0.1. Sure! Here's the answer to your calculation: 1.51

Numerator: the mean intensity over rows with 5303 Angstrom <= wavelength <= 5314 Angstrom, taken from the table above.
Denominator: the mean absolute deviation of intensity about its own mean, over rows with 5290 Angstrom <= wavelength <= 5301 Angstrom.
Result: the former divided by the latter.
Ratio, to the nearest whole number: 52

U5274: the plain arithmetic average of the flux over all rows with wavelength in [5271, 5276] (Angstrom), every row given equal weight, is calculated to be 6.9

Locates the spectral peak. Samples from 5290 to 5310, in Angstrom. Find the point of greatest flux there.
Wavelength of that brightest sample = 5309.76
